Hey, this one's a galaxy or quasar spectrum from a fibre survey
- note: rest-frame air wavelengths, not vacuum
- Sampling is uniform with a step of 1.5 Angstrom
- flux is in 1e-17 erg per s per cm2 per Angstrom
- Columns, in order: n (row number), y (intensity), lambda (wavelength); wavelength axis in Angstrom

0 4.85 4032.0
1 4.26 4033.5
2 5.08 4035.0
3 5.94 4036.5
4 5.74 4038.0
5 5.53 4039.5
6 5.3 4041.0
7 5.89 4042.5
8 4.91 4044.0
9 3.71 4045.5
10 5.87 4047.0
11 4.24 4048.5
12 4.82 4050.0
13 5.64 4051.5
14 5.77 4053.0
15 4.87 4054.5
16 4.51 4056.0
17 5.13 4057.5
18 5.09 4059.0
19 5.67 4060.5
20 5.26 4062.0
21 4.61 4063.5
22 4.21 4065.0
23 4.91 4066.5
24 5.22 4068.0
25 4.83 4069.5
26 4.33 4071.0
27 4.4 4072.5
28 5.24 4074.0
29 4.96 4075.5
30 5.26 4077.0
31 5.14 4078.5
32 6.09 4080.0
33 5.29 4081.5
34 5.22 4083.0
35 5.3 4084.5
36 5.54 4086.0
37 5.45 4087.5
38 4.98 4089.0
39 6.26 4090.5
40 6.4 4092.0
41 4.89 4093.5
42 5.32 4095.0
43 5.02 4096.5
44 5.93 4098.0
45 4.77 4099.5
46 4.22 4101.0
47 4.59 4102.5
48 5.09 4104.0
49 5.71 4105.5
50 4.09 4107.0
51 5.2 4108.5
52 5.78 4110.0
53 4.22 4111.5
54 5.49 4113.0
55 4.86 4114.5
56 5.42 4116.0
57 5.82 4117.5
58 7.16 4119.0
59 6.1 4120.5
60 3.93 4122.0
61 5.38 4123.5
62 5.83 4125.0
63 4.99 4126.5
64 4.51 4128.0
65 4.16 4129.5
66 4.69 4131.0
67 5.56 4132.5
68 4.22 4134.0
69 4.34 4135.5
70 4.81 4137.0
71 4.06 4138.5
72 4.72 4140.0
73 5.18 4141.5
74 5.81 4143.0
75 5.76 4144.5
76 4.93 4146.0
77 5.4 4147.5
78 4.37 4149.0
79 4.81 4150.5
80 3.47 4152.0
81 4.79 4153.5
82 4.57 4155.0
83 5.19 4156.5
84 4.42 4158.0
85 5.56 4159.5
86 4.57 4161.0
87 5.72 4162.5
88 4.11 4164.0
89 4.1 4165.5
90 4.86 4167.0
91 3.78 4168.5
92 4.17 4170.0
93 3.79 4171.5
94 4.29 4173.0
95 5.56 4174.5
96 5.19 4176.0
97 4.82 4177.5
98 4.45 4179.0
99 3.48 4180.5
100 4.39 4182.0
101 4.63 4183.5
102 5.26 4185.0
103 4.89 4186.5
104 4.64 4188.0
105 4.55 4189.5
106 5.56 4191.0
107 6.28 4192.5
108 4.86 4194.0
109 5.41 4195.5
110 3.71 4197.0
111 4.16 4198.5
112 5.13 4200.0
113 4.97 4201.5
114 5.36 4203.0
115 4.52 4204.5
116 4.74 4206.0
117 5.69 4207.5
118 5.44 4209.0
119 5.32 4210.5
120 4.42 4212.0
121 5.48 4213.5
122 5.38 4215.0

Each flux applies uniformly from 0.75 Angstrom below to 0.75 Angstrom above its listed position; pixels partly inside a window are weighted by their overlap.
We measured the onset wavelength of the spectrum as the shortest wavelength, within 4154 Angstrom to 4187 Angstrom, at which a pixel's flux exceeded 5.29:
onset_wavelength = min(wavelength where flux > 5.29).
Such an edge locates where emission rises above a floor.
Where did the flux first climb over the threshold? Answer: 4159.5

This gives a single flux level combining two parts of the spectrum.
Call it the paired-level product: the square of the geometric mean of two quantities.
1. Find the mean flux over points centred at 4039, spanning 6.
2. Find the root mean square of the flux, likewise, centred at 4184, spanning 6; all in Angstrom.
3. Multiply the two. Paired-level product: 27.0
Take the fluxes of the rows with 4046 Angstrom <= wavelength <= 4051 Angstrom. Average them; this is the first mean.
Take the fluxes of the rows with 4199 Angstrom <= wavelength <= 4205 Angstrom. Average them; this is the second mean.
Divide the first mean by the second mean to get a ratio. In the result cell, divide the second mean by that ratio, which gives 5.0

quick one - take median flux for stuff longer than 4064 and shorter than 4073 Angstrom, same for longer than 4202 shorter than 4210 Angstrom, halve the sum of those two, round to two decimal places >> 4.99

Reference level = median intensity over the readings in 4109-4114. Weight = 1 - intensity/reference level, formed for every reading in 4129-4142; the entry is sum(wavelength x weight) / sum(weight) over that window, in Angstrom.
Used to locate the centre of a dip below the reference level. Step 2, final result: 4135.2 Angstrom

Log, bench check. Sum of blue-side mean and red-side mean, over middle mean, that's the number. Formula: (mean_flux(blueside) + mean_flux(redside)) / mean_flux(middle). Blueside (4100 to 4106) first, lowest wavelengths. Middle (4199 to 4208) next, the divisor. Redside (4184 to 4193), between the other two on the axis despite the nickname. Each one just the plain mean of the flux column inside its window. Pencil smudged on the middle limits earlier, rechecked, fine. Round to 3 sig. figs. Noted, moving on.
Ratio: 1.99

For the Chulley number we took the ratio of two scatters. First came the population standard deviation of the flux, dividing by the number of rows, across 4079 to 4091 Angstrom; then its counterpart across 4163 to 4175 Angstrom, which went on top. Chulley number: 1.4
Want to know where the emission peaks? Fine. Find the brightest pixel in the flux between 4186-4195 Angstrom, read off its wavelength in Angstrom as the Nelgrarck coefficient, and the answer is 4192.5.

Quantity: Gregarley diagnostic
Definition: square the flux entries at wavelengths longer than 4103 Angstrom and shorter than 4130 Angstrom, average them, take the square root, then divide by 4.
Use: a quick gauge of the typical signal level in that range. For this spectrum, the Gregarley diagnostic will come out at 1.32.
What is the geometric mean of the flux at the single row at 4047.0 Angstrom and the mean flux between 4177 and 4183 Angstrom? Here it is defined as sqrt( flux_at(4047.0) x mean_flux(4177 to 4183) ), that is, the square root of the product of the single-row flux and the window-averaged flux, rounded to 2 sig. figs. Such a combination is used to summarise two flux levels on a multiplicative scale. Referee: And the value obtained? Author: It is 5.0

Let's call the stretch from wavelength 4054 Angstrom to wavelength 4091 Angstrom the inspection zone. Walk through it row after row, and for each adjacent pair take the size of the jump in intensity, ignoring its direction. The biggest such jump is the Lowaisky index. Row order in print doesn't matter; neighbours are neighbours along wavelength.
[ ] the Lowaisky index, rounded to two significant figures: 1.3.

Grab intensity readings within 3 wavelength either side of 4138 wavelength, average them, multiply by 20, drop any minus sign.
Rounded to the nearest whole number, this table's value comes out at 90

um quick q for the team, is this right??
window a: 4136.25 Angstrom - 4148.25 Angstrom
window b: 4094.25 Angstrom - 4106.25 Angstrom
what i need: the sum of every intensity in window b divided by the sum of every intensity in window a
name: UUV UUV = 1.00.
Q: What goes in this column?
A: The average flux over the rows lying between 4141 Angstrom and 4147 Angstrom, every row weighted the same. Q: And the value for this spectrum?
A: 5.4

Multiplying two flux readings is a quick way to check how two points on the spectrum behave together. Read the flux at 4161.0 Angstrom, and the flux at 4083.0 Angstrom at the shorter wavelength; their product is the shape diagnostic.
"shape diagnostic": 24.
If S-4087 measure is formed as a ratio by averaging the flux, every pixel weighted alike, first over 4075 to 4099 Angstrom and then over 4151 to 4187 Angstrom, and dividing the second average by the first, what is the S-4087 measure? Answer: 0.84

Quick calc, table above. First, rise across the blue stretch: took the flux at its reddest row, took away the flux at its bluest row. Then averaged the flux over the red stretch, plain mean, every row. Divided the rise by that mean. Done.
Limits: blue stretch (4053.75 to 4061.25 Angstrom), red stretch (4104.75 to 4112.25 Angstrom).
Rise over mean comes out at 0.16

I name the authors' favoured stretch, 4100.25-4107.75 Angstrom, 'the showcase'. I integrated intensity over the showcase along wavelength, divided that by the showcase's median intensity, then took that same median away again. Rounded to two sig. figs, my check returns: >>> 3.2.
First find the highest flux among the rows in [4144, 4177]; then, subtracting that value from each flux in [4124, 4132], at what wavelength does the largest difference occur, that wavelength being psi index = 4125.0 Angstrom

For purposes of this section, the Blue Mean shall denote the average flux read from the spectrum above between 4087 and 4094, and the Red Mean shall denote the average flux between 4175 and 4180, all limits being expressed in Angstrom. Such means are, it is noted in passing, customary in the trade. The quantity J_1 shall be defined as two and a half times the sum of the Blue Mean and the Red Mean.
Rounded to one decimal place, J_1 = 26.0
